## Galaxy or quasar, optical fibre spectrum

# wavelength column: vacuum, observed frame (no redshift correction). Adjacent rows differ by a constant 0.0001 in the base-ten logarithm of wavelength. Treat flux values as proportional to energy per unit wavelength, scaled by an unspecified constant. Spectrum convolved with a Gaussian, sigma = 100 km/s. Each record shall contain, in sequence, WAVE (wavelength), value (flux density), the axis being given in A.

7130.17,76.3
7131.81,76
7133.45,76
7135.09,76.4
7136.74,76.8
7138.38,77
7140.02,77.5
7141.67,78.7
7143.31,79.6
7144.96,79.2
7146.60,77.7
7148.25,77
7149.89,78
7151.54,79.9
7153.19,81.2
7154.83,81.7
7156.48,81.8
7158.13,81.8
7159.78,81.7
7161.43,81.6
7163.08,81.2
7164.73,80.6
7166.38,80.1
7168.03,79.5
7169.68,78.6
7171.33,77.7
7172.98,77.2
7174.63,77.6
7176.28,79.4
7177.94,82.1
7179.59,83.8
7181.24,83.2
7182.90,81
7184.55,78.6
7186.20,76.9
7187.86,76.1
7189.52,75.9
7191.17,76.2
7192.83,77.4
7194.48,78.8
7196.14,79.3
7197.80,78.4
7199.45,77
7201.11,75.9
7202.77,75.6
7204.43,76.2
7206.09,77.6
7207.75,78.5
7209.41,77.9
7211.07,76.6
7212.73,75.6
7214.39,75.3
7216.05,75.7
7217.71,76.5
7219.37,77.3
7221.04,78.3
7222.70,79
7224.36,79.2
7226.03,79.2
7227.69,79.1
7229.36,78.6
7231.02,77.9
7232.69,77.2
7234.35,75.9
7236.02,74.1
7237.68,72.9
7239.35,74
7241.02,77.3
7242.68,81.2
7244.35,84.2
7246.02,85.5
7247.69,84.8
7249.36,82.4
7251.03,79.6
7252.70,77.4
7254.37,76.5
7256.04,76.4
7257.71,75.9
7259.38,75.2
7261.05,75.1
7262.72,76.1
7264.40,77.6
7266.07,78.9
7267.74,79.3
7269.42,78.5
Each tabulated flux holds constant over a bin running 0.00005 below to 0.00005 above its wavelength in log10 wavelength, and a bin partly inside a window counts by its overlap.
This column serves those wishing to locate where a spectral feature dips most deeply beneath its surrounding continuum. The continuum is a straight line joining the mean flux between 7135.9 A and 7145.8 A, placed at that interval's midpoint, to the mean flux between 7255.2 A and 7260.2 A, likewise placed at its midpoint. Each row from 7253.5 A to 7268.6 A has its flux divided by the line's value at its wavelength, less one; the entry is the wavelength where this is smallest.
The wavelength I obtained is 7261.05 A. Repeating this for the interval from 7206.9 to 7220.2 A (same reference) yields 7214.39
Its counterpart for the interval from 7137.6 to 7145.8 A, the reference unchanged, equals 7138.38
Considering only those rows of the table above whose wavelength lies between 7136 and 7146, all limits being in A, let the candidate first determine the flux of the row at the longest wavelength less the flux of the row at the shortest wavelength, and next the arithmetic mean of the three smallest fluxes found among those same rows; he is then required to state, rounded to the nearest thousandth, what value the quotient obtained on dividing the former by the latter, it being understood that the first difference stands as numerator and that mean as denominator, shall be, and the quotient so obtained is 0.031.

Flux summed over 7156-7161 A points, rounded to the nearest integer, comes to 245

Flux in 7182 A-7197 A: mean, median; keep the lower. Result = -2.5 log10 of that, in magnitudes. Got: -4.72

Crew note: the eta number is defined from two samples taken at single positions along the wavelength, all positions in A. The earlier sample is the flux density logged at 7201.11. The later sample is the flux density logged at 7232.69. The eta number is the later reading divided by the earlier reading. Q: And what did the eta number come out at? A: 1.02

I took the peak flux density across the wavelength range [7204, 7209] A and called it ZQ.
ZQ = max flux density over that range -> 78.5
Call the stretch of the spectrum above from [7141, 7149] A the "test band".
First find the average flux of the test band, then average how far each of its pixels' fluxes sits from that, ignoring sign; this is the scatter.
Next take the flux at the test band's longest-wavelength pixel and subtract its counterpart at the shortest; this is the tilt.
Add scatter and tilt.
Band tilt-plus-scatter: -1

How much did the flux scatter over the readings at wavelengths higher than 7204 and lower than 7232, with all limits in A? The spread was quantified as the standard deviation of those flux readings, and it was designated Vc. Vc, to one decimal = 1.3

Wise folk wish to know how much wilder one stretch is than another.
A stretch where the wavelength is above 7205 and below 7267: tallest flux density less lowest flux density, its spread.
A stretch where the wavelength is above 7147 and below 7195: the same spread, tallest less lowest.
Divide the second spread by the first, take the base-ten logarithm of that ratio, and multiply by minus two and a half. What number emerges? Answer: 0.51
